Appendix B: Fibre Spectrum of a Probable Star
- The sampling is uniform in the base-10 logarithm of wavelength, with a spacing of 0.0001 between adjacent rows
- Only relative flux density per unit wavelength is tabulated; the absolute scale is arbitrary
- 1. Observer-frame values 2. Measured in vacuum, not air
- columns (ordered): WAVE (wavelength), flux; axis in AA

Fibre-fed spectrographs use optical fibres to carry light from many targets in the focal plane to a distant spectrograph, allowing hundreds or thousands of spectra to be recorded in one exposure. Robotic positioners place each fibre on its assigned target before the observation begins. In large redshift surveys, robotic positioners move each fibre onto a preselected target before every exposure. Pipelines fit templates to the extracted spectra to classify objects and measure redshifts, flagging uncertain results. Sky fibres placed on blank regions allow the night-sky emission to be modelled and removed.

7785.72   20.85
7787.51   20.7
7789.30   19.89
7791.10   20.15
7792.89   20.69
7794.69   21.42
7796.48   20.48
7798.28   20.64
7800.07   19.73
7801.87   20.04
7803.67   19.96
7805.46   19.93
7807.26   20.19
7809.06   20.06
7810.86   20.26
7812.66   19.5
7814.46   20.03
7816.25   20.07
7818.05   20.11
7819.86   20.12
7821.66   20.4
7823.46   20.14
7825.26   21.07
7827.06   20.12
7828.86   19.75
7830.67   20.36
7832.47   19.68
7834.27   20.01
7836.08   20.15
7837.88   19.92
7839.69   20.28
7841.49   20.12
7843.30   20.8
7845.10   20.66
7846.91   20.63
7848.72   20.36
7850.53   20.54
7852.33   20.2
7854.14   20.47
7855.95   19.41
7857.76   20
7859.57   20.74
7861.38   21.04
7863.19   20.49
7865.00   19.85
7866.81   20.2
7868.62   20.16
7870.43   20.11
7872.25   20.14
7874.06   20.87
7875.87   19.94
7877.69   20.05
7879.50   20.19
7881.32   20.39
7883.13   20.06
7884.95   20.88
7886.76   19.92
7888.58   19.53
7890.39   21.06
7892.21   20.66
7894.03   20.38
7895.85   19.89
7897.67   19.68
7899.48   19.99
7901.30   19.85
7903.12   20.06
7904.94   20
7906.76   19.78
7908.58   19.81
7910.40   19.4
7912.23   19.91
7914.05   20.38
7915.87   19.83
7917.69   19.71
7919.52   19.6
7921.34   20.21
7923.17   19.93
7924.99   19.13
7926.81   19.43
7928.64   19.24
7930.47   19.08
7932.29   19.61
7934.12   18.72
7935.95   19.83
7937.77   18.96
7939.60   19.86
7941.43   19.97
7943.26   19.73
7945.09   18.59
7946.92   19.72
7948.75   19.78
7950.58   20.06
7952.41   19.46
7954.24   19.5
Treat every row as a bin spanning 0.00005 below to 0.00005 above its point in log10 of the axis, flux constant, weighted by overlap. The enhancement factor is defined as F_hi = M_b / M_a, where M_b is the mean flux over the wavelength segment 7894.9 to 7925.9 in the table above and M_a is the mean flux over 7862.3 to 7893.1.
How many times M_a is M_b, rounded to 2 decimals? 0.98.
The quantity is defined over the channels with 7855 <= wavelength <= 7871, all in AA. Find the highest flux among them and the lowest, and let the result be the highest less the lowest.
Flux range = 1.6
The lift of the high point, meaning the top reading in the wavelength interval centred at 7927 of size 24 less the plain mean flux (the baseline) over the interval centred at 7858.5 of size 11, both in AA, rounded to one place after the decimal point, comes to -0.1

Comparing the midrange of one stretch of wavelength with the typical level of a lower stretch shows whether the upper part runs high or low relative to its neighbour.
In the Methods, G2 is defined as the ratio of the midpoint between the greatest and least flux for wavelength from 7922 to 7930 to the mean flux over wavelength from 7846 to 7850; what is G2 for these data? 0.95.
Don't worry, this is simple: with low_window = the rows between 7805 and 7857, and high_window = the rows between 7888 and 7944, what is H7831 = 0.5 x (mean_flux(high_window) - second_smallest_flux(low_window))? 0.14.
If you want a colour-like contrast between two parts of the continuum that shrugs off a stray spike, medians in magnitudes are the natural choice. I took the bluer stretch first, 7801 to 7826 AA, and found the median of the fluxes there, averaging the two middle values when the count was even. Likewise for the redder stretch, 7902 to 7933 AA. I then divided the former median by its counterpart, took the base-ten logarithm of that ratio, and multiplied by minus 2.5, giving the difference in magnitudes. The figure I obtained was -0.0169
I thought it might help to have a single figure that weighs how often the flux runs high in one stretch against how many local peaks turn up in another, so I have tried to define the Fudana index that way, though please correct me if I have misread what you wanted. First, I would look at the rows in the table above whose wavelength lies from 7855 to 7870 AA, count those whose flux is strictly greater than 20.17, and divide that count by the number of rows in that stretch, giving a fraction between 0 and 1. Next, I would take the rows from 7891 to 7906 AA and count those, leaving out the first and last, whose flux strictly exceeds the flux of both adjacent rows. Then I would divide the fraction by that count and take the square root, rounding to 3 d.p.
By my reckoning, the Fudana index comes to 0.500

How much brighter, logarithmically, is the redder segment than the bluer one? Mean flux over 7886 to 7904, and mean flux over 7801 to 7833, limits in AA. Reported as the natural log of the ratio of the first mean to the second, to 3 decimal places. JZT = 0.000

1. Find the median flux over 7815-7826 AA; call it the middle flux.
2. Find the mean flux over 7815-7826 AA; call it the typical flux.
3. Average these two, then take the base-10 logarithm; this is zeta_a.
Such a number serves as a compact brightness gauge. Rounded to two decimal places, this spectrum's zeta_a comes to 1.31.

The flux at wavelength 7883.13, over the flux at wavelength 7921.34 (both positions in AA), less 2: -1.01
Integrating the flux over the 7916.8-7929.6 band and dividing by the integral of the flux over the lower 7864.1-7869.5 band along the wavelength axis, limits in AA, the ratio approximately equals 2.3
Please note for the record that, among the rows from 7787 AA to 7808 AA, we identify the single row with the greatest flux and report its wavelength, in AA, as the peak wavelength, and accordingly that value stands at 7794.69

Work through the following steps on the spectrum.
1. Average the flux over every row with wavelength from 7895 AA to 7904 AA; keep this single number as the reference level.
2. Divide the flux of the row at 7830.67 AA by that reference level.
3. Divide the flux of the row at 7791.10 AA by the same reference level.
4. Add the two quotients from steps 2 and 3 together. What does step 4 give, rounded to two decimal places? 2.04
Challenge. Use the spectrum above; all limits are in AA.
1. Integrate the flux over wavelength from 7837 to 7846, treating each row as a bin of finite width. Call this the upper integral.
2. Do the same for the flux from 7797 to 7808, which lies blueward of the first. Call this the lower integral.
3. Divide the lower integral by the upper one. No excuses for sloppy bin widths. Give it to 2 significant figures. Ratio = 1.2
